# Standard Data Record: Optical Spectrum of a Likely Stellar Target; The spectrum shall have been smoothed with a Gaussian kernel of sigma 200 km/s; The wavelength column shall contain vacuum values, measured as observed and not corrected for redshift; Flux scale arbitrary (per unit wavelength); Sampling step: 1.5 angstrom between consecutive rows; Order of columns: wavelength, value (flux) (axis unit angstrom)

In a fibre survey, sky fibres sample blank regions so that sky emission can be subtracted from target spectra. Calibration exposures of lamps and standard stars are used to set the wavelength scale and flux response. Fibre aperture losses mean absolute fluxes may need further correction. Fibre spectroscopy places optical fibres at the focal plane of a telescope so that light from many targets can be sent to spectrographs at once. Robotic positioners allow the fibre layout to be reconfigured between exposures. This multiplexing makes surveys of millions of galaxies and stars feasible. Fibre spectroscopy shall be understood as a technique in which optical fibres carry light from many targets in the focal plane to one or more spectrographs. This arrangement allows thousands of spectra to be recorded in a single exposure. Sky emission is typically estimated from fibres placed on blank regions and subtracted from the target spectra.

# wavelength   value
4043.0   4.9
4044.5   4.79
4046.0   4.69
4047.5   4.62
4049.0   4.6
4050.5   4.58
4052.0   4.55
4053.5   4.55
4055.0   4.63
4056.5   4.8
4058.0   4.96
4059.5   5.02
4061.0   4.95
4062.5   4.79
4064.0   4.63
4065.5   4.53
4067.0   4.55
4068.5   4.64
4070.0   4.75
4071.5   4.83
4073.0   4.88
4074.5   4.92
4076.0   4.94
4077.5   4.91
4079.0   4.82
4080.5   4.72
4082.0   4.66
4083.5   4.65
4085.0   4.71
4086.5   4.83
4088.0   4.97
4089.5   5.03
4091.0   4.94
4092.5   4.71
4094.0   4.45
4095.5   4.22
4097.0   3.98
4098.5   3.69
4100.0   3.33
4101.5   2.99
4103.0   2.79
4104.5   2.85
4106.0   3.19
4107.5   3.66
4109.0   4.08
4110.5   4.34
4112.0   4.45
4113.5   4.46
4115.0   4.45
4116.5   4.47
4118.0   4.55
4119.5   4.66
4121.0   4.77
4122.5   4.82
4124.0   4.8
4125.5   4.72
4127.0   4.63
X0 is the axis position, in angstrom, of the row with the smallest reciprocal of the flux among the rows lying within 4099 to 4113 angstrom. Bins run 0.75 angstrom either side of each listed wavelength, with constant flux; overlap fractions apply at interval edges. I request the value 4112.0 angstrom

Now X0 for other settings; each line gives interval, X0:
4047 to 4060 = 4059.5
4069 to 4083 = 4076.0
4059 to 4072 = 4059.5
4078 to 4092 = 4089.5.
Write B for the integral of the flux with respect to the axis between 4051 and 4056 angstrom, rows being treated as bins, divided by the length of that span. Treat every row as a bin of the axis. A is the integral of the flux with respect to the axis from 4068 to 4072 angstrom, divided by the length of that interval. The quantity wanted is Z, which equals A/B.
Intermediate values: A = 4.74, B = 4.59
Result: 1.03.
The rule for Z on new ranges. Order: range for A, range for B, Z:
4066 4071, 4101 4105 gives 1.62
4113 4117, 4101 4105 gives 1.55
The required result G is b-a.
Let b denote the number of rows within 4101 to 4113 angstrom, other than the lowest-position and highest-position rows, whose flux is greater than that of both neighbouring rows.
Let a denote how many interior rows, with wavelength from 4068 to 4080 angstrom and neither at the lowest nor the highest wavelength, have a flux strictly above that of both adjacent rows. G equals -1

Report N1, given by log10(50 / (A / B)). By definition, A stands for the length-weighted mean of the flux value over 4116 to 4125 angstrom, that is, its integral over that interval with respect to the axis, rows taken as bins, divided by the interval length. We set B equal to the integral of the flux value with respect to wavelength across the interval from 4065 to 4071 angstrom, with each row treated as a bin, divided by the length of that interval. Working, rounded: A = 4.7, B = 4.63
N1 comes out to 1.69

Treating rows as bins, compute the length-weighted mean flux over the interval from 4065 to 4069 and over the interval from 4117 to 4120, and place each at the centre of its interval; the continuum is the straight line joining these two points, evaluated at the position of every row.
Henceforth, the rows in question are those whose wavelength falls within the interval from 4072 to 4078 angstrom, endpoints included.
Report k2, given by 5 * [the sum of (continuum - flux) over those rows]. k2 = -6.8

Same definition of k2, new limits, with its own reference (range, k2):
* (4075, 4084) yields -6.2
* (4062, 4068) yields -1.1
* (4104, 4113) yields 24.7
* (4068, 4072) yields -2.5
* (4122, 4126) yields -2.8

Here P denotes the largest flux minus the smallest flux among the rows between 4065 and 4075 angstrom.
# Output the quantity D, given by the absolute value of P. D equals 0.39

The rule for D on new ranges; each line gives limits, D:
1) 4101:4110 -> 1.29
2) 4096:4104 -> 1.19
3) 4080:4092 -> 0.38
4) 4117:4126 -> 0.27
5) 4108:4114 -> 0.38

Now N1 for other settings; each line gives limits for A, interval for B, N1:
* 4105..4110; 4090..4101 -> 1.76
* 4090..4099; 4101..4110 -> 1.58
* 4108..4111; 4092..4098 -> 1.71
